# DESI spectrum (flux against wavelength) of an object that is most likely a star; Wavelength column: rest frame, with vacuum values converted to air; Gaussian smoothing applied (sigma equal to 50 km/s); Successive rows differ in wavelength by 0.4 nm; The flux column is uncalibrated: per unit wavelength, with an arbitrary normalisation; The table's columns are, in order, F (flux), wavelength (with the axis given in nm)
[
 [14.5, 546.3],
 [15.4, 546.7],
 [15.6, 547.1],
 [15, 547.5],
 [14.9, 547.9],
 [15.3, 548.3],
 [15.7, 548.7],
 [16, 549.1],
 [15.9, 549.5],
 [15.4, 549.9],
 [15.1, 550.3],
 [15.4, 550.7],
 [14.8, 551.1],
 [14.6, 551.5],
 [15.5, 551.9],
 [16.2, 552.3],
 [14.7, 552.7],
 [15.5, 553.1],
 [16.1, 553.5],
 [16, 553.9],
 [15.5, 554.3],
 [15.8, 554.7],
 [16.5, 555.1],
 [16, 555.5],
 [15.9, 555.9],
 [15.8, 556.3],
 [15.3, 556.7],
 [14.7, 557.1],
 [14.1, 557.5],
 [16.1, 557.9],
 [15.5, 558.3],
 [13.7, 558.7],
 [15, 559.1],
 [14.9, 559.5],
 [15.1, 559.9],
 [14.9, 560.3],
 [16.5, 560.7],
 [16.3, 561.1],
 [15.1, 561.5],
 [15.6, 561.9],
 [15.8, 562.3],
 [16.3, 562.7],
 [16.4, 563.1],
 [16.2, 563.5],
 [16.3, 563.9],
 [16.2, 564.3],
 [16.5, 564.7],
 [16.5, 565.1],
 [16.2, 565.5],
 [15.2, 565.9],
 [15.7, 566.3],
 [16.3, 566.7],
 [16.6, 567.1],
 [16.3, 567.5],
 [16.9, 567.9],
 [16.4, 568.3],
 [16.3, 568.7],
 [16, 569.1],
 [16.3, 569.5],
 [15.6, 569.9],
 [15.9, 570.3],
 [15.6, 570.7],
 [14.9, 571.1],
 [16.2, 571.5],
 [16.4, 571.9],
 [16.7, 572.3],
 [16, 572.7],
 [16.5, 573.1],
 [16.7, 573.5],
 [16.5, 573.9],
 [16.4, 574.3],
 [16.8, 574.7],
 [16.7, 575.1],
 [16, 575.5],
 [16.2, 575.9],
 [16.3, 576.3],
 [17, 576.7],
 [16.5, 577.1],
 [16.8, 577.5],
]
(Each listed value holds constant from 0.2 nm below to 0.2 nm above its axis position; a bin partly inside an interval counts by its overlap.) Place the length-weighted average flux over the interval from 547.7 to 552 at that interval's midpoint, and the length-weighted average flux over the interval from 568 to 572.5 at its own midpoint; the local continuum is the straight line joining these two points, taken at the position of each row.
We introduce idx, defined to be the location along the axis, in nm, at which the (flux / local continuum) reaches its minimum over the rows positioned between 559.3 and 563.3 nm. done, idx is 560.3 nm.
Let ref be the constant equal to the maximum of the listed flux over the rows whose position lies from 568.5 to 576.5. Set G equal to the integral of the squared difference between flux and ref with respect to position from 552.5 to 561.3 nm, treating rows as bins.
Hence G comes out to 21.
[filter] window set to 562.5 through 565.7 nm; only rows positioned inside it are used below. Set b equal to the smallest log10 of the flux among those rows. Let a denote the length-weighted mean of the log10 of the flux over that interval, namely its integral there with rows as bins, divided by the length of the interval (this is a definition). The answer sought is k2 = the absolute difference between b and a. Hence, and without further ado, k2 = 0.0033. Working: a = 1.21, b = 1.21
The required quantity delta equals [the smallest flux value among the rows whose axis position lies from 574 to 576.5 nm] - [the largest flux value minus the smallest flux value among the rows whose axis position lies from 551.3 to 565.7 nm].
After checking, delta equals 13.20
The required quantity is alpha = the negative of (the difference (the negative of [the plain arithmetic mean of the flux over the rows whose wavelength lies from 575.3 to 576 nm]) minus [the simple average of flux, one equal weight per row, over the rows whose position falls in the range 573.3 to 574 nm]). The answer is 32.7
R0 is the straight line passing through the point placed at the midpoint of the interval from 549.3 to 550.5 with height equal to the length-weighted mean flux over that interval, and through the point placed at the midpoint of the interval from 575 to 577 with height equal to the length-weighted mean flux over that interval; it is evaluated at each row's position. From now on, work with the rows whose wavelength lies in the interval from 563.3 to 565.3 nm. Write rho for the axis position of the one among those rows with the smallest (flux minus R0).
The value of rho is 564.3 nm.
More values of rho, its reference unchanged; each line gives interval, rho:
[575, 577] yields 575.5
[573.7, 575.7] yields 575.5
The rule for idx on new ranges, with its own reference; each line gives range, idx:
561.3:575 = 571.1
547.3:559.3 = 558.7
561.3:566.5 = 565.9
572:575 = 572.7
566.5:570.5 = 569.9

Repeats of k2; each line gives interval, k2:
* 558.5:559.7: 0.0253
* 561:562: 0.0142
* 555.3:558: 0.0375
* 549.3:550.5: 0.0103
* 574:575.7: 0.0127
